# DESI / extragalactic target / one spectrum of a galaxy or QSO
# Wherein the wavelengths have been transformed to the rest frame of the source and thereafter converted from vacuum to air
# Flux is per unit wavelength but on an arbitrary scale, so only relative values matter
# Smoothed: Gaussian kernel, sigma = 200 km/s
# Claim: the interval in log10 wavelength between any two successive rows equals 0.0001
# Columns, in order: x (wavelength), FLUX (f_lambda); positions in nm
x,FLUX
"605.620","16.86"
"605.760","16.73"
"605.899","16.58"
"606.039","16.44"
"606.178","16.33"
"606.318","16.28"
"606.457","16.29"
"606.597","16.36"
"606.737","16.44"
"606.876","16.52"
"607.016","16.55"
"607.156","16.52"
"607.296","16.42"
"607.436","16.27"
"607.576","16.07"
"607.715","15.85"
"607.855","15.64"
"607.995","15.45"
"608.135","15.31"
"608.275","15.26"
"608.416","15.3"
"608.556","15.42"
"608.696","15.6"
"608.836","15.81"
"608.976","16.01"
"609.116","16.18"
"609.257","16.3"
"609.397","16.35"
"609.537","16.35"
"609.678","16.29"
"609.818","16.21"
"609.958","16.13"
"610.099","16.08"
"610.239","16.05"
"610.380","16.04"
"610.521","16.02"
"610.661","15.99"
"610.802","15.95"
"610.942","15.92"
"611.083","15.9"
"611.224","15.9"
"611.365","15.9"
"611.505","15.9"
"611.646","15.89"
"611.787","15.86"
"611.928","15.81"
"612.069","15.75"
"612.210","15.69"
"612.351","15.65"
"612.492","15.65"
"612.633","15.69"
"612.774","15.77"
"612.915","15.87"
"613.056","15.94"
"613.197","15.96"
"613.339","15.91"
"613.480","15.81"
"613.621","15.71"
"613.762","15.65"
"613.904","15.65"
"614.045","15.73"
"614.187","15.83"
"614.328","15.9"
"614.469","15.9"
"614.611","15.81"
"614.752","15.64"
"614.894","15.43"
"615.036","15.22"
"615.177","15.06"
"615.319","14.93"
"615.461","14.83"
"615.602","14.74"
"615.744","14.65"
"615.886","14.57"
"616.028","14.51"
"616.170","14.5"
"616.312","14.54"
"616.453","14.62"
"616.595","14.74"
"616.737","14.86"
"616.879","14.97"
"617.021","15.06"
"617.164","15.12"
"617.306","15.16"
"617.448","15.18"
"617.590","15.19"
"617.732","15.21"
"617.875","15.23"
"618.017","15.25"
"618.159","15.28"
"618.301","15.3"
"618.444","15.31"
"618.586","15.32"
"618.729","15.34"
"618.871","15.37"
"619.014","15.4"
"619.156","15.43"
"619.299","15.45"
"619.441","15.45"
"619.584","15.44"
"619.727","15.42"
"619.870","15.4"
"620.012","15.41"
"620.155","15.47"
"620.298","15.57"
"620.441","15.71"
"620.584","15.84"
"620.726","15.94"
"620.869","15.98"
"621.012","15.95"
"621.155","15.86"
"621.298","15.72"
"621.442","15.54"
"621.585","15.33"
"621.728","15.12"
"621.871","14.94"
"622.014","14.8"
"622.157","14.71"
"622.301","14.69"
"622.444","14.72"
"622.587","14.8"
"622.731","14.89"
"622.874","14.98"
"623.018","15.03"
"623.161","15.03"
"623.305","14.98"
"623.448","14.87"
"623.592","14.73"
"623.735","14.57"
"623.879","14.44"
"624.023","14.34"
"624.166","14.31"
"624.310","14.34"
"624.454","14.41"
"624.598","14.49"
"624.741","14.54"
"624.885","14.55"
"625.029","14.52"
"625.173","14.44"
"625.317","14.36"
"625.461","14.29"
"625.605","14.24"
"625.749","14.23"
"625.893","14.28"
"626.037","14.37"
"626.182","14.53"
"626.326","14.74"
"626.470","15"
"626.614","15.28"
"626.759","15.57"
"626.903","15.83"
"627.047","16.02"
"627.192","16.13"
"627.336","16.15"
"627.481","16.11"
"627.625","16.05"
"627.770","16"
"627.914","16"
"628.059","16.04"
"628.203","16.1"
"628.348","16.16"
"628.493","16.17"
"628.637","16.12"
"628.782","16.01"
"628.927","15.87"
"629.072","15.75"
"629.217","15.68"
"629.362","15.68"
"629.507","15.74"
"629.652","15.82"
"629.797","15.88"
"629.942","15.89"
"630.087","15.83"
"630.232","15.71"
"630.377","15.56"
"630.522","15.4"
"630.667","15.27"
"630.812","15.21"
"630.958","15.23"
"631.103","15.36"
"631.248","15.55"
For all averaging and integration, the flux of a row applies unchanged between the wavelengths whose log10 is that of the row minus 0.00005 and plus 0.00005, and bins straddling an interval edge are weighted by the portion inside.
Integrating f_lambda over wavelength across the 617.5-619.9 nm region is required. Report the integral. 37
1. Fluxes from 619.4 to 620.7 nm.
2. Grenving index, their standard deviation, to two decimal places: 0.15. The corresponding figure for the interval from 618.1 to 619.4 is 0.06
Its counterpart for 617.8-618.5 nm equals 0.03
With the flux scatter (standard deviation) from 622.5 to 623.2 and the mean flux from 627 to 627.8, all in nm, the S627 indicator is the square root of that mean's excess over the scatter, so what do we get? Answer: 4.00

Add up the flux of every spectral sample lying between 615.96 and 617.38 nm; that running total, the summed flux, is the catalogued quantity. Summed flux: 148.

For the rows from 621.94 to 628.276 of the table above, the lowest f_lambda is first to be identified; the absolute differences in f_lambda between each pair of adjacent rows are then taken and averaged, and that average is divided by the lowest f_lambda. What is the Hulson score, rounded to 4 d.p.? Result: 0.0064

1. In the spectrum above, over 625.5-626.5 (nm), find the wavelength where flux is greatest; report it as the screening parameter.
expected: 626.470 nm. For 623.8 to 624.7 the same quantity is 624.598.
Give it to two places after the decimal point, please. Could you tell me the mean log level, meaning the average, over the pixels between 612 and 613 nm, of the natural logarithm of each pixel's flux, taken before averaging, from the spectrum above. 2.76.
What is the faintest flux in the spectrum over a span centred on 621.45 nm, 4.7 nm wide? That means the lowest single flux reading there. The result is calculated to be 14.57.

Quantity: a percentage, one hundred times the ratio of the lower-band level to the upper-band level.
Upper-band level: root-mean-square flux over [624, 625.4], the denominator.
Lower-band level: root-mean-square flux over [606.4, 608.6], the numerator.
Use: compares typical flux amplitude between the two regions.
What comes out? 111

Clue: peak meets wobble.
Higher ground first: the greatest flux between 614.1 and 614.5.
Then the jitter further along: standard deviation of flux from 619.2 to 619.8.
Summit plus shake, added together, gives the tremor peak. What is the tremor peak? 15.9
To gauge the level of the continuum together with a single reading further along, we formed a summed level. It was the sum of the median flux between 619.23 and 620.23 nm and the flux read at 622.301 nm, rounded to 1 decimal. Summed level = 30.1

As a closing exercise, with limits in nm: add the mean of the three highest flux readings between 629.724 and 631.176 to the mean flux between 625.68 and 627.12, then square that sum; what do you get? 952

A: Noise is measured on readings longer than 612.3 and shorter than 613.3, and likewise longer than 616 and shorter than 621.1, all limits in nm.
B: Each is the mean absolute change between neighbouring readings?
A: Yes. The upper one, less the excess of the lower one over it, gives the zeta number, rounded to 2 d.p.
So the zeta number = 0.04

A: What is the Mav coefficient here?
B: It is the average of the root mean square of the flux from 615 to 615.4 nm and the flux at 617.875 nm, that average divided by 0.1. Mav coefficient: 152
